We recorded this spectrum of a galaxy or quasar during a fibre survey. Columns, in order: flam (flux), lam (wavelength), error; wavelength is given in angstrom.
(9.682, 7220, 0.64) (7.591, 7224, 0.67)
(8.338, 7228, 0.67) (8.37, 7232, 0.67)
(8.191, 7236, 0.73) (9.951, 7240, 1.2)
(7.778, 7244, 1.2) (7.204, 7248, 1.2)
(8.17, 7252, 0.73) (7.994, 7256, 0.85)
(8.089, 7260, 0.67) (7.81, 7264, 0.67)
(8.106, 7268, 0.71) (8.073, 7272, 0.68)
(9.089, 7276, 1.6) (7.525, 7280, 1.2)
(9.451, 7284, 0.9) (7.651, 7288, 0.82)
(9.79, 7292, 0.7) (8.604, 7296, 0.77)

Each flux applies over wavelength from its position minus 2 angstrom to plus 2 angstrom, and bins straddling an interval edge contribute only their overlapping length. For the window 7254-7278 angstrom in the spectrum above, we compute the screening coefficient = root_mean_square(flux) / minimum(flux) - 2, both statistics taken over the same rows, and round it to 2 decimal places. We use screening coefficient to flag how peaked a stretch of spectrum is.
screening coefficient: -0.95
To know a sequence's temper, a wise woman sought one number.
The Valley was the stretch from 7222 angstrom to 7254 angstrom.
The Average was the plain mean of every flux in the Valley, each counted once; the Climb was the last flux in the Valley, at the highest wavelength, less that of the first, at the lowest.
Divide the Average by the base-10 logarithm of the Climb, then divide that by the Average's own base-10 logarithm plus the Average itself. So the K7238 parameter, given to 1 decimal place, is -3.8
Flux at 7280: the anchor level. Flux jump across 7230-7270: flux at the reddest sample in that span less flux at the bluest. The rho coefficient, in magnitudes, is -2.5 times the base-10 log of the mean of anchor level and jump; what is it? -1.40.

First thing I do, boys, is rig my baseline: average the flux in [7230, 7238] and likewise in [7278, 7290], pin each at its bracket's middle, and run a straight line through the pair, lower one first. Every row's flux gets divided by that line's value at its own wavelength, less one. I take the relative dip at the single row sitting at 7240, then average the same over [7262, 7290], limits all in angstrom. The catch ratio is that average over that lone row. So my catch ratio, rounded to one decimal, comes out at 0.0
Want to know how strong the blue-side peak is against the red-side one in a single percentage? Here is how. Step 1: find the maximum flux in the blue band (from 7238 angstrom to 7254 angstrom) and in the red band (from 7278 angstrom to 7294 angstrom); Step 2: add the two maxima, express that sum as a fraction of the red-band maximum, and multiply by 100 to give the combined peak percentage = 202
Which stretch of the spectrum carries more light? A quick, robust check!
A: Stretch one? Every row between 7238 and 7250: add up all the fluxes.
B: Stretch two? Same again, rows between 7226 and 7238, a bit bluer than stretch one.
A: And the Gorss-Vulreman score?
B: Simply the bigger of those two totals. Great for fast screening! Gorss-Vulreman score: 24.9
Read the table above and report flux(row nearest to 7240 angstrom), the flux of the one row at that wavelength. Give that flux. 9.951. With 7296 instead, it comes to 8.604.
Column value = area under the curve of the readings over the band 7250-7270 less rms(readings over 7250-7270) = 153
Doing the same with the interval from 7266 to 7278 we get 93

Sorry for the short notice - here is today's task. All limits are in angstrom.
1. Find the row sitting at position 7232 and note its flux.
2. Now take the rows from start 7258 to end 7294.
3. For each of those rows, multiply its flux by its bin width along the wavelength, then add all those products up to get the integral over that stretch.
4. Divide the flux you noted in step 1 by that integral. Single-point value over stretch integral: 0.028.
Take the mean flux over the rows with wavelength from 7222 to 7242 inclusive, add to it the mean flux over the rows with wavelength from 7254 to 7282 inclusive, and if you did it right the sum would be 16.6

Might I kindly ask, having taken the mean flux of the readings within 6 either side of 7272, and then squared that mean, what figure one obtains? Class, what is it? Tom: 70.9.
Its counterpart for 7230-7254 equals 68.5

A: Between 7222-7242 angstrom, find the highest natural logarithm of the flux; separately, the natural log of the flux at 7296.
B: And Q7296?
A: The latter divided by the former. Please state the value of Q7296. 0.94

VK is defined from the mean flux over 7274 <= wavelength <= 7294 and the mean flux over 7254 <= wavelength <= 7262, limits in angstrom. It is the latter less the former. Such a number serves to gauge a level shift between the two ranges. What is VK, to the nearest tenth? -0.7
